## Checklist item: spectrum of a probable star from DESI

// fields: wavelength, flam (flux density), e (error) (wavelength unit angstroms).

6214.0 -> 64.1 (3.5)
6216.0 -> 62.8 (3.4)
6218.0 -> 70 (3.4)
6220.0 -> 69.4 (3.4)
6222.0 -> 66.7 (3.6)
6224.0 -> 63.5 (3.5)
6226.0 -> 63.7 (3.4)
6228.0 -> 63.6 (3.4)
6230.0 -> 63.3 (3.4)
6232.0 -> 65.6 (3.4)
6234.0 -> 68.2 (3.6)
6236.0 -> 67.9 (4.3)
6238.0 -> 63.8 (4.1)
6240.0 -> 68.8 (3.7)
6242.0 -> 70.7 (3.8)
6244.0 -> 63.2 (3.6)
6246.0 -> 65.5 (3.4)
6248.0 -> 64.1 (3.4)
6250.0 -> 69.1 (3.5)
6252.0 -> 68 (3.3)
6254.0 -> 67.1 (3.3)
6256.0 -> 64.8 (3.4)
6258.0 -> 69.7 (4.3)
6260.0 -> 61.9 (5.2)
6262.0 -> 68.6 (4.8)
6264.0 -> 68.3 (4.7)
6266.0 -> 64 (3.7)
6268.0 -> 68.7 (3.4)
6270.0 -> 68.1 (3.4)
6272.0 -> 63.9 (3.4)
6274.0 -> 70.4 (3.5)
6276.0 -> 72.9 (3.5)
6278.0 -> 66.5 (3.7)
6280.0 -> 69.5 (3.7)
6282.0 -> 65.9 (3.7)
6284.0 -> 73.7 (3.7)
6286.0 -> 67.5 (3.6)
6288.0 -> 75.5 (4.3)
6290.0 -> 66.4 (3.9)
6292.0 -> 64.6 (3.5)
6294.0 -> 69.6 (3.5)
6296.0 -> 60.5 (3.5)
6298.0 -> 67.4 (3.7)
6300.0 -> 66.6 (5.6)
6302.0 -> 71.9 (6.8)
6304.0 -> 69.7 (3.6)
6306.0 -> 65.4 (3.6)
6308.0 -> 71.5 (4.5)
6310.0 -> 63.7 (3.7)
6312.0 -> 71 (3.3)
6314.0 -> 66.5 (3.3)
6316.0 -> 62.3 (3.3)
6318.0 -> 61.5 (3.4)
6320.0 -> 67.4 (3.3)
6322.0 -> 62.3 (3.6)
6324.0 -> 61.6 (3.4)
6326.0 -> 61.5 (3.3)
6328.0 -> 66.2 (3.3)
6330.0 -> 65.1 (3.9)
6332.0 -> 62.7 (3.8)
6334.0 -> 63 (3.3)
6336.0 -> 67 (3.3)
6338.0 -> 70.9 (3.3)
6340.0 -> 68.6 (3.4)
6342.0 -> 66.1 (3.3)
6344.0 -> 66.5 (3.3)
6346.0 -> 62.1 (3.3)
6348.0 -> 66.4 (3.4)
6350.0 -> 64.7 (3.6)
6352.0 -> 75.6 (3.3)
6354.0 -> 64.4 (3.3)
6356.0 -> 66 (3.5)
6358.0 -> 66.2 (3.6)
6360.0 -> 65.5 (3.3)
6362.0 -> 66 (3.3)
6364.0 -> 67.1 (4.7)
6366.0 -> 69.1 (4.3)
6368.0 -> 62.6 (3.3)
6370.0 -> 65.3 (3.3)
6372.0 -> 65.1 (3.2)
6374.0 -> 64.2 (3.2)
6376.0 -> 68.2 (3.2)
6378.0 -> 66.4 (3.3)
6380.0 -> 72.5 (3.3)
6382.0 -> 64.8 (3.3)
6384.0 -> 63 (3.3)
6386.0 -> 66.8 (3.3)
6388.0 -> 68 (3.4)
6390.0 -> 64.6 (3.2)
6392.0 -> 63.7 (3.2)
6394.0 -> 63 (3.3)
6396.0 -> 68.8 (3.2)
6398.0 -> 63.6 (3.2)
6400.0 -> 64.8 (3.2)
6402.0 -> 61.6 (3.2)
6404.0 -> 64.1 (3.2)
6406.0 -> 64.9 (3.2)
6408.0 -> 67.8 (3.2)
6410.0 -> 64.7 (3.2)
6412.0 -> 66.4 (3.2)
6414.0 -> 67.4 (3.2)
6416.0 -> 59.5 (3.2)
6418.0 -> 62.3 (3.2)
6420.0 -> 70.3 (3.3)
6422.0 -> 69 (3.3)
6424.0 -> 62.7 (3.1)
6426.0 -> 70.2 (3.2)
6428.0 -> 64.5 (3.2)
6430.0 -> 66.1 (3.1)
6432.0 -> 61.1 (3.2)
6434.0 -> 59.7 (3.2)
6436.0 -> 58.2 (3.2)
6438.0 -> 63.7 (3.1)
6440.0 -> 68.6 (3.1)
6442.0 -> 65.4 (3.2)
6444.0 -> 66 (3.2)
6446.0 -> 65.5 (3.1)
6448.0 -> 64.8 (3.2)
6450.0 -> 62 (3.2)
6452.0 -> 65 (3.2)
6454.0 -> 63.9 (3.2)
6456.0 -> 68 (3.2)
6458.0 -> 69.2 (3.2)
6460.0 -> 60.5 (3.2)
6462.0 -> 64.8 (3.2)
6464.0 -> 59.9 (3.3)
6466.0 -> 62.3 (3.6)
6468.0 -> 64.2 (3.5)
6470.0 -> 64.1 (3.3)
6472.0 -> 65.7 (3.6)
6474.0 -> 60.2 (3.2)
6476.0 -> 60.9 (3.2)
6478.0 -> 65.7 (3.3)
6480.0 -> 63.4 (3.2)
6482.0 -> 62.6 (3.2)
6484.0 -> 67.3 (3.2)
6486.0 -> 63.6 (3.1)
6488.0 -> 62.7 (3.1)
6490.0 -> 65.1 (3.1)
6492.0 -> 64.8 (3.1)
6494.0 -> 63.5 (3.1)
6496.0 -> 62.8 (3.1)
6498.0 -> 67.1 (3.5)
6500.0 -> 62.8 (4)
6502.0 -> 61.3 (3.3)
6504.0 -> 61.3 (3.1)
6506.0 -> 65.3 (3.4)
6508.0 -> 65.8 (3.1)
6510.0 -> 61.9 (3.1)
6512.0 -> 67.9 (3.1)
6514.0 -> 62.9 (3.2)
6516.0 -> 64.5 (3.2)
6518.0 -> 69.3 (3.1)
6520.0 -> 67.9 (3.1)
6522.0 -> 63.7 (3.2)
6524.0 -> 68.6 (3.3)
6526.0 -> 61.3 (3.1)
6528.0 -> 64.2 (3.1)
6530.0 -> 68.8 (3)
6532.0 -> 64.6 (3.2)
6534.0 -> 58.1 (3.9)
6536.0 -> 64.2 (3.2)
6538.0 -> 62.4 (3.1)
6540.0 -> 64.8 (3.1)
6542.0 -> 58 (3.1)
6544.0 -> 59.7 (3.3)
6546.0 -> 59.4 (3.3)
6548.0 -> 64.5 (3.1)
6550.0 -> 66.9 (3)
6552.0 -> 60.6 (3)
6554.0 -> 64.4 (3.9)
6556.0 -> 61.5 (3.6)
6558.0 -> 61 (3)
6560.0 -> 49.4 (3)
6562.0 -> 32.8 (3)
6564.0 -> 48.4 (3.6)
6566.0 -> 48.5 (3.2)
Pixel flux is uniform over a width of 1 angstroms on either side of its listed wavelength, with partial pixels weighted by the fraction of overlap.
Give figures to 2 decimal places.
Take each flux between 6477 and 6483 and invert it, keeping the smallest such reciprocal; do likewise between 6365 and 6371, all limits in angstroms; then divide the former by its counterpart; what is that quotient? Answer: 1.05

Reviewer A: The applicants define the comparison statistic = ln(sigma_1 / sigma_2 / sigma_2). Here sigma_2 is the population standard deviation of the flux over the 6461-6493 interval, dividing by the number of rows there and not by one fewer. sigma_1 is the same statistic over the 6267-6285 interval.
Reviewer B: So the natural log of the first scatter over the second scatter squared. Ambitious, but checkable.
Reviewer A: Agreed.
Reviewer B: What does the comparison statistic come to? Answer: -0.29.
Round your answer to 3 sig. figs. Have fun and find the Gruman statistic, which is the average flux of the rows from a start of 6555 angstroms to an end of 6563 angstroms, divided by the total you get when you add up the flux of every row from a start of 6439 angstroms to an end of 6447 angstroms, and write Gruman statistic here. 0.193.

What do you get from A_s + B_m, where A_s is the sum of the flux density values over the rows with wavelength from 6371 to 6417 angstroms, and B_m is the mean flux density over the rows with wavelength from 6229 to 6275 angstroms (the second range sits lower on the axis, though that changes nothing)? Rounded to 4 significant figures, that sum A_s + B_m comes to 1571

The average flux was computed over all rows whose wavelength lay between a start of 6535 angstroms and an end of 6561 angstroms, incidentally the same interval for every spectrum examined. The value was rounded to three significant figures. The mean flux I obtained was 61.3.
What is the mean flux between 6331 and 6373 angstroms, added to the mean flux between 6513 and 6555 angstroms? 130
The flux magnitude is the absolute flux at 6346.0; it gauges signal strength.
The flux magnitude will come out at 62.1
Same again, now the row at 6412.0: 66.4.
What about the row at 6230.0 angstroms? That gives 63.3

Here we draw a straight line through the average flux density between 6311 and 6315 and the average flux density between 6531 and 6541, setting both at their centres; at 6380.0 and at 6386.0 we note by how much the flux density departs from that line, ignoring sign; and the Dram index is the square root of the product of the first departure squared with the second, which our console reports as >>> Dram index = 1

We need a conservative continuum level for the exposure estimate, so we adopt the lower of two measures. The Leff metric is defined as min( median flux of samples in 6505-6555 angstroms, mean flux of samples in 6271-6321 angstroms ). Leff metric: 64.4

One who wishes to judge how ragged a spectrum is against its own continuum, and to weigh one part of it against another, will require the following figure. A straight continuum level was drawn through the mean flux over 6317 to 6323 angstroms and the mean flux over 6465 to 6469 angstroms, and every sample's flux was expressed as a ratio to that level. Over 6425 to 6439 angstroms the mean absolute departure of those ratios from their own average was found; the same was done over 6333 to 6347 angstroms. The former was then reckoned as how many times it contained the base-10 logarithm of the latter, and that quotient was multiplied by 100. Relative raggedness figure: -3.4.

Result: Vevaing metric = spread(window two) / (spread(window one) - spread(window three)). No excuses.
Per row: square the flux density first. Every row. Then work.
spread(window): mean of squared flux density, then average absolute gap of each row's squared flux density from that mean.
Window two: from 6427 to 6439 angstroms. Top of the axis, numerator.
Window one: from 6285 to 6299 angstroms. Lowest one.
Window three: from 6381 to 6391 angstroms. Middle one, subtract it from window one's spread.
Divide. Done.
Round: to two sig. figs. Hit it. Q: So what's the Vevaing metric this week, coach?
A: 1.6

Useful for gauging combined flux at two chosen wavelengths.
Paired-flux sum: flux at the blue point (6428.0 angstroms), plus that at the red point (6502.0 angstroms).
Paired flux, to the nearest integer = 126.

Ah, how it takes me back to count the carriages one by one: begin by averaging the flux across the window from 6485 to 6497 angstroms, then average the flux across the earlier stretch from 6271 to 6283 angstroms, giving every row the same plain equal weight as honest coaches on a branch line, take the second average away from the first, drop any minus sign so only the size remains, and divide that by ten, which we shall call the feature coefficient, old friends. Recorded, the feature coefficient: 0.44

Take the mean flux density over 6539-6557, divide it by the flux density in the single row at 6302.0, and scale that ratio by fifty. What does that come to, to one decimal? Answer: 43.3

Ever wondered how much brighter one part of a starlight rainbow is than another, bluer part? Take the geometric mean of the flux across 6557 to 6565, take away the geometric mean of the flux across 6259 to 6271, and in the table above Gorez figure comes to -20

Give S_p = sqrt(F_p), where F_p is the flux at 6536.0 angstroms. 8.01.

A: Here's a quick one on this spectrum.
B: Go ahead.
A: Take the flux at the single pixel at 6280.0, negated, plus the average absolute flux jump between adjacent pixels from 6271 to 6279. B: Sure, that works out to -64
